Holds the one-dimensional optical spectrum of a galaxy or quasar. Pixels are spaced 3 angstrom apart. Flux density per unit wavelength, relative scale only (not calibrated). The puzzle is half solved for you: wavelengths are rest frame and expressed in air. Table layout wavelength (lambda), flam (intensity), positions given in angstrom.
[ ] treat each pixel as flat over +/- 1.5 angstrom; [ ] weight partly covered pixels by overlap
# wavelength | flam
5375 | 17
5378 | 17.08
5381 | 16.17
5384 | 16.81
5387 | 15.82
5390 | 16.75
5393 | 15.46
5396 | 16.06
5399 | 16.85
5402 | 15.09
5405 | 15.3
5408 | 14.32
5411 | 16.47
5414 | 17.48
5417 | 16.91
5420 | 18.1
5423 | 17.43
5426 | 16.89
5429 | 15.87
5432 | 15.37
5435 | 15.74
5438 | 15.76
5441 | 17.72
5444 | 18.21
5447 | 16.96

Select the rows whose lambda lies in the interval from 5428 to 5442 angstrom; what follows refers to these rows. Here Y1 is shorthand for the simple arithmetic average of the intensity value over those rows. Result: 16.1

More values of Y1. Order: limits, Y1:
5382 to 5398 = 16.2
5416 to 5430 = 17.0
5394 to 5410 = 15.5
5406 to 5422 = 16.7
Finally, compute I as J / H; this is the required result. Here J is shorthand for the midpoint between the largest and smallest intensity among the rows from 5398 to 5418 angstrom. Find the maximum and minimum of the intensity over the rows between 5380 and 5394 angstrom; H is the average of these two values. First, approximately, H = 16.1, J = 15.9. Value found 0.99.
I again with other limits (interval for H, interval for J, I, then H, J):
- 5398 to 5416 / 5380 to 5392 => 1.03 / 15.9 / 16.3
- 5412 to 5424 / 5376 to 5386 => 0.95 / 17.5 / 16.6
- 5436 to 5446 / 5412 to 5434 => 0.99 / 17.0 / 16.7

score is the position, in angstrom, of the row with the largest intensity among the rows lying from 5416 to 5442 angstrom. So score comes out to 5420 angstrom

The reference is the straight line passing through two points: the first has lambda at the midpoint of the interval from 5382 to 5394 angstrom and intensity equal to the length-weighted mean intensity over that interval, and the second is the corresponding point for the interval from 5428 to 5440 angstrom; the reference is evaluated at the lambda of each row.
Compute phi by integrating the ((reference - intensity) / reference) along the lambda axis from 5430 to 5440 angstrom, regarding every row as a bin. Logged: 0.0 angstrom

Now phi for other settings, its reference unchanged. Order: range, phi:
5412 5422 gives -0.9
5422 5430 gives -0.5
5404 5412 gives 0.4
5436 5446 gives -0.9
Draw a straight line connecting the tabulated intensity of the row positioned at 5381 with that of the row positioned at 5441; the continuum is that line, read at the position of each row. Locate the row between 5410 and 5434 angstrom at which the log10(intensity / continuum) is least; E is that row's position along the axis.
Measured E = 5432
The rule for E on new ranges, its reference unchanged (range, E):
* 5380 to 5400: 5393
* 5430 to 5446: 5432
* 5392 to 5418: 5408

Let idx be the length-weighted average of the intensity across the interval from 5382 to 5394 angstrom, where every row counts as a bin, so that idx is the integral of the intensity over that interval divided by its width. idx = 16.2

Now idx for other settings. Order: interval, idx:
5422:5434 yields 16.3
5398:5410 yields 15.4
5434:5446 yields 16.9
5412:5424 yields 17.4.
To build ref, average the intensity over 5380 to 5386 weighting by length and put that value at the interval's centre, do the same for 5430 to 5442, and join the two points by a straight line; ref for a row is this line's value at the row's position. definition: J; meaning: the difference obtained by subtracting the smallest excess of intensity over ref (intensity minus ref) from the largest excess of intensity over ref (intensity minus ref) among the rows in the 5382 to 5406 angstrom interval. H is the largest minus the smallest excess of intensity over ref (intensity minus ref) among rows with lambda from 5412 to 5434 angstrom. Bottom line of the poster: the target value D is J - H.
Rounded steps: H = 2.6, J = 1.7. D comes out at -0.9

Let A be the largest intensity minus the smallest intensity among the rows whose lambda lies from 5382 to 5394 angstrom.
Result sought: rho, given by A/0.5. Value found 2.7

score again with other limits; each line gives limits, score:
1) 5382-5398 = 5384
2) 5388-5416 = 5414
